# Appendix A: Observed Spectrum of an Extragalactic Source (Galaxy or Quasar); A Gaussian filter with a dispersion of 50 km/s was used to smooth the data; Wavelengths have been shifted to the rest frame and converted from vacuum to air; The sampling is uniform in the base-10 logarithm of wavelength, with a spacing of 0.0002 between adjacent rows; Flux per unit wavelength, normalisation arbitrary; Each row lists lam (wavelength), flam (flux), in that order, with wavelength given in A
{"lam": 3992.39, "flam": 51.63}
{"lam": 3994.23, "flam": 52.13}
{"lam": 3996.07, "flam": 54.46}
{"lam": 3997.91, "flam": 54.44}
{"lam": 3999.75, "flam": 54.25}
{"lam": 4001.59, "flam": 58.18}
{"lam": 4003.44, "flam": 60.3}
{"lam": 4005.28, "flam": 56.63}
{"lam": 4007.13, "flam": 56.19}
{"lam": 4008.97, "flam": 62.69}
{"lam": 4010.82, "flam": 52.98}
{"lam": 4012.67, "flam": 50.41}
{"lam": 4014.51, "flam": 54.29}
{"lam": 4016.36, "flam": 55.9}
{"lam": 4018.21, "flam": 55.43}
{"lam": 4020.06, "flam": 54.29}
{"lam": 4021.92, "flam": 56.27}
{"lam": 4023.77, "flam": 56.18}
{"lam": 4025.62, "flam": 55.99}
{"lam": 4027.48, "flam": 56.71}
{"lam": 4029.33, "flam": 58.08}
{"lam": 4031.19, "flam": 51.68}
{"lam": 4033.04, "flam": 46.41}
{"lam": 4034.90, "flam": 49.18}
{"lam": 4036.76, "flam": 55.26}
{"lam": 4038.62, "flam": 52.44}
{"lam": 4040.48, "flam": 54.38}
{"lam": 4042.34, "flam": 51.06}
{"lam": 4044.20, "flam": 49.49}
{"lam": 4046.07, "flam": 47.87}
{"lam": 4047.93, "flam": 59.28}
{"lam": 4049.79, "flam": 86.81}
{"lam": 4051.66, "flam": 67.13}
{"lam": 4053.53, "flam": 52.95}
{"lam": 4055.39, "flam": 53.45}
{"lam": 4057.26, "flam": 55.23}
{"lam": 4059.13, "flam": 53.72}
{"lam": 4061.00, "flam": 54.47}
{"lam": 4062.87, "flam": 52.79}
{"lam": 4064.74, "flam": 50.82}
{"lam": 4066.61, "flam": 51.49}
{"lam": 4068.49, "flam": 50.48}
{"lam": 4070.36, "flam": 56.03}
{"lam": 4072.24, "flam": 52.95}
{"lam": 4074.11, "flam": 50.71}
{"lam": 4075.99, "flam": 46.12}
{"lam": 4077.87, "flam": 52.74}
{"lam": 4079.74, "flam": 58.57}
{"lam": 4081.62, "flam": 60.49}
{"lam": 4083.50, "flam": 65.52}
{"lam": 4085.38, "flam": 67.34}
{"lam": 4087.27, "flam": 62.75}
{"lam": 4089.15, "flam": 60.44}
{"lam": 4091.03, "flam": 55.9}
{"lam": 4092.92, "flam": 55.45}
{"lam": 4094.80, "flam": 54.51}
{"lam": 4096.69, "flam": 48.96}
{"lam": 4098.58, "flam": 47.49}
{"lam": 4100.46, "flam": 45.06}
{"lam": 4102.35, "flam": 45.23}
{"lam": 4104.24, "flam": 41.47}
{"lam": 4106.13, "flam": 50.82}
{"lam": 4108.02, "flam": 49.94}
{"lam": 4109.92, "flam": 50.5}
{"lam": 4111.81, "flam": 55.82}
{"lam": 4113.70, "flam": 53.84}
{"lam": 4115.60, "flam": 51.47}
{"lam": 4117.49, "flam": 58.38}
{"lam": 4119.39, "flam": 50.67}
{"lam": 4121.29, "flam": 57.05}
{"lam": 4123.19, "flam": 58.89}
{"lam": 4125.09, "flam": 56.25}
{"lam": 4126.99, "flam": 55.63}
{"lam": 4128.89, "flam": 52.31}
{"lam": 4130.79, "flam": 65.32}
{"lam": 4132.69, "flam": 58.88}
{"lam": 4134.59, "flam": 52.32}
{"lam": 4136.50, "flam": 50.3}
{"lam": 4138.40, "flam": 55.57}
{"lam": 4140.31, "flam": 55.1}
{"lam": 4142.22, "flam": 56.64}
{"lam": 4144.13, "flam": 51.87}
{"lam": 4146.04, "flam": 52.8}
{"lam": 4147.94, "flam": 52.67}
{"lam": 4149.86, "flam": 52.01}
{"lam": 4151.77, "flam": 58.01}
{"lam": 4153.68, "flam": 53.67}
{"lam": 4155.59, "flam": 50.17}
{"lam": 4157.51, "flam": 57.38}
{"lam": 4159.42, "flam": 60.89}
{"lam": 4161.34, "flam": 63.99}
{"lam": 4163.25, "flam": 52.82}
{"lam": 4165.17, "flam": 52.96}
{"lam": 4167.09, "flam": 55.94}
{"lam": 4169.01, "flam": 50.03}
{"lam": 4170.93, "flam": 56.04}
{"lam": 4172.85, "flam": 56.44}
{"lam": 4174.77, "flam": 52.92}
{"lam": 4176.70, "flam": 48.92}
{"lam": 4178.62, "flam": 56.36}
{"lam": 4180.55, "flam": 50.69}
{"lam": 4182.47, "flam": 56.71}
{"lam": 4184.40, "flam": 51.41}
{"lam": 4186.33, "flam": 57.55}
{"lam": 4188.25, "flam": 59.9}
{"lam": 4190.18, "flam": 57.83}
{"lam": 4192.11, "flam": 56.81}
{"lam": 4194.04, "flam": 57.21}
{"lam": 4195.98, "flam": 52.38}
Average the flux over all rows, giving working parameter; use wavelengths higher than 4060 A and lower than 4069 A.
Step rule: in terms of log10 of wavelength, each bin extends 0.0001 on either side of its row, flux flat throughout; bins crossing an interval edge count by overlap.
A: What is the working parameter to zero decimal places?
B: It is 52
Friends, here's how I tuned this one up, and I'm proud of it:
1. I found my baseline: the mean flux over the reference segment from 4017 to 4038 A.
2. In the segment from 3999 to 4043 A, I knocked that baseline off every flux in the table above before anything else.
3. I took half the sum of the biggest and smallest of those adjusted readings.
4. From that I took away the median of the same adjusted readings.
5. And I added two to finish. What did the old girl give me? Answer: 1.2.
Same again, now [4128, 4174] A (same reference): 5.3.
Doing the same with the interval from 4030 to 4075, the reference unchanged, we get 15.7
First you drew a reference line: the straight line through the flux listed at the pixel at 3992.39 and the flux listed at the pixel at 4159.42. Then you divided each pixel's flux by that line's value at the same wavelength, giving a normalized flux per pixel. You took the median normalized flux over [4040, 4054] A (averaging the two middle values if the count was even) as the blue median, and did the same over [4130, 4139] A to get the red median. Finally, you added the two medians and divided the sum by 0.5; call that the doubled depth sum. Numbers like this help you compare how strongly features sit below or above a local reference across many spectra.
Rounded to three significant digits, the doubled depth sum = 3.82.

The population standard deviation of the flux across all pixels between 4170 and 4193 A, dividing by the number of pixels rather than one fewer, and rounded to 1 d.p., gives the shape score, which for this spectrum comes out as 3.2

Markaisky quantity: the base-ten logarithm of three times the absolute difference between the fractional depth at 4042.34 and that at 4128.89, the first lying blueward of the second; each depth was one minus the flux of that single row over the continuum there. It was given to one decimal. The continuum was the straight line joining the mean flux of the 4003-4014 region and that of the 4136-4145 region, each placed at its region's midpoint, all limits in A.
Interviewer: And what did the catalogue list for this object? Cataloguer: -0.8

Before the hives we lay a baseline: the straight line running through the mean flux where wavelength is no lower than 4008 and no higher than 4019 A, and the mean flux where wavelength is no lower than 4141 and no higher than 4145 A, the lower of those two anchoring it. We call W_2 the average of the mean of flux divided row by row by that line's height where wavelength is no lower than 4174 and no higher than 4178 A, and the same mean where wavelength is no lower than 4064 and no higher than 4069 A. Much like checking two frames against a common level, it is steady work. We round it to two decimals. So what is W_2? 0.94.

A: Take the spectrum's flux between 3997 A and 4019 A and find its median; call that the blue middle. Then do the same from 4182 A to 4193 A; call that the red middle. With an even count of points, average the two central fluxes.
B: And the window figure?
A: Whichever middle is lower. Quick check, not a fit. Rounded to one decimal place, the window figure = 55.7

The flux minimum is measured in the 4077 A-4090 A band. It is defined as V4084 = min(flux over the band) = 52.74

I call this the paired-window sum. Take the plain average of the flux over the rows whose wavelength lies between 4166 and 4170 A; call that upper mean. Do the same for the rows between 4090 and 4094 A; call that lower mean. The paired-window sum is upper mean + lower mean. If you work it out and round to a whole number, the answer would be 109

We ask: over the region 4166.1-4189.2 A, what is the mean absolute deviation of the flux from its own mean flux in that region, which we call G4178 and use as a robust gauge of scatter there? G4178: 3.0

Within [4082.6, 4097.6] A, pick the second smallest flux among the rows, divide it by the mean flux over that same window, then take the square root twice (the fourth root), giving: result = 0.981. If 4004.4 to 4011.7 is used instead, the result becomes 0.996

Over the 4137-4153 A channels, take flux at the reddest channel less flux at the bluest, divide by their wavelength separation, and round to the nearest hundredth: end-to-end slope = 0.18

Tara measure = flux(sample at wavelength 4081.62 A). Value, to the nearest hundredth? 60.49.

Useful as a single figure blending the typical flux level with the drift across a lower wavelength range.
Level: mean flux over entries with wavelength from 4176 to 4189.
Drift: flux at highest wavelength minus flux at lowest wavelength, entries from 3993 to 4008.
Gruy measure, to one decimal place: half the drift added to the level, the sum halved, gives 28.3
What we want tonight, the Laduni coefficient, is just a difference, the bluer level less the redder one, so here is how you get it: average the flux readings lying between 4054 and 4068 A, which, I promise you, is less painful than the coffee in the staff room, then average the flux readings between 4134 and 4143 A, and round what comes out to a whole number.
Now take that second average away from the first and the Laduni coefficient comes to -1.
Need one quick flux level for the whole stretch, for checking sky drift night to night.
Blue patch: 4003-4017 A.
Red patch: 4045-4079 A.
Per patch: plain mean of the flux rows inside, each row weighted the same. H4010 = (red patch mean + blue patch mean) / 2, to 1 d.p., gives 55.7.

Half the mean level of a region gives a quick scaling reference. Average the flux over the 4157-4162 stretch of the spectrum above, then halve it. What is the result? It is 30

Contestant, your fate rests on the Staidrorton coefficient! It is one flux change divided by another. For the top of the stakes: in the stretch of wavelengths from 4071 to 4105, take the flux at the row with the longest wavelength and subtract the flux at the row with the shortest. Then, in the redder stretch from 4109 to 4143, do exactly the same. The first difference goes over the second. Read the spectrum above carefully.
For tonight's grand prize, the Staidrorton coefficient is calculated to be -2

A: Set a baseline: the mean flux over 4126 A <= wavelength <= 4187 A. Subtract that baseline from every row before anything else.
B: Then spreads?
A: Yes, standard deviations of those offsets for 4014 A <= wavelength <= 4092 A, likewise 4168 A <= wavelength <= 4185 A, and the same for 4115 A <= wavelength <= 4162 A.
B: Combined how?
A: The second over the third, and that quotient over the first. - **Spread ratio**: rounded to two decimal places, 0.11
